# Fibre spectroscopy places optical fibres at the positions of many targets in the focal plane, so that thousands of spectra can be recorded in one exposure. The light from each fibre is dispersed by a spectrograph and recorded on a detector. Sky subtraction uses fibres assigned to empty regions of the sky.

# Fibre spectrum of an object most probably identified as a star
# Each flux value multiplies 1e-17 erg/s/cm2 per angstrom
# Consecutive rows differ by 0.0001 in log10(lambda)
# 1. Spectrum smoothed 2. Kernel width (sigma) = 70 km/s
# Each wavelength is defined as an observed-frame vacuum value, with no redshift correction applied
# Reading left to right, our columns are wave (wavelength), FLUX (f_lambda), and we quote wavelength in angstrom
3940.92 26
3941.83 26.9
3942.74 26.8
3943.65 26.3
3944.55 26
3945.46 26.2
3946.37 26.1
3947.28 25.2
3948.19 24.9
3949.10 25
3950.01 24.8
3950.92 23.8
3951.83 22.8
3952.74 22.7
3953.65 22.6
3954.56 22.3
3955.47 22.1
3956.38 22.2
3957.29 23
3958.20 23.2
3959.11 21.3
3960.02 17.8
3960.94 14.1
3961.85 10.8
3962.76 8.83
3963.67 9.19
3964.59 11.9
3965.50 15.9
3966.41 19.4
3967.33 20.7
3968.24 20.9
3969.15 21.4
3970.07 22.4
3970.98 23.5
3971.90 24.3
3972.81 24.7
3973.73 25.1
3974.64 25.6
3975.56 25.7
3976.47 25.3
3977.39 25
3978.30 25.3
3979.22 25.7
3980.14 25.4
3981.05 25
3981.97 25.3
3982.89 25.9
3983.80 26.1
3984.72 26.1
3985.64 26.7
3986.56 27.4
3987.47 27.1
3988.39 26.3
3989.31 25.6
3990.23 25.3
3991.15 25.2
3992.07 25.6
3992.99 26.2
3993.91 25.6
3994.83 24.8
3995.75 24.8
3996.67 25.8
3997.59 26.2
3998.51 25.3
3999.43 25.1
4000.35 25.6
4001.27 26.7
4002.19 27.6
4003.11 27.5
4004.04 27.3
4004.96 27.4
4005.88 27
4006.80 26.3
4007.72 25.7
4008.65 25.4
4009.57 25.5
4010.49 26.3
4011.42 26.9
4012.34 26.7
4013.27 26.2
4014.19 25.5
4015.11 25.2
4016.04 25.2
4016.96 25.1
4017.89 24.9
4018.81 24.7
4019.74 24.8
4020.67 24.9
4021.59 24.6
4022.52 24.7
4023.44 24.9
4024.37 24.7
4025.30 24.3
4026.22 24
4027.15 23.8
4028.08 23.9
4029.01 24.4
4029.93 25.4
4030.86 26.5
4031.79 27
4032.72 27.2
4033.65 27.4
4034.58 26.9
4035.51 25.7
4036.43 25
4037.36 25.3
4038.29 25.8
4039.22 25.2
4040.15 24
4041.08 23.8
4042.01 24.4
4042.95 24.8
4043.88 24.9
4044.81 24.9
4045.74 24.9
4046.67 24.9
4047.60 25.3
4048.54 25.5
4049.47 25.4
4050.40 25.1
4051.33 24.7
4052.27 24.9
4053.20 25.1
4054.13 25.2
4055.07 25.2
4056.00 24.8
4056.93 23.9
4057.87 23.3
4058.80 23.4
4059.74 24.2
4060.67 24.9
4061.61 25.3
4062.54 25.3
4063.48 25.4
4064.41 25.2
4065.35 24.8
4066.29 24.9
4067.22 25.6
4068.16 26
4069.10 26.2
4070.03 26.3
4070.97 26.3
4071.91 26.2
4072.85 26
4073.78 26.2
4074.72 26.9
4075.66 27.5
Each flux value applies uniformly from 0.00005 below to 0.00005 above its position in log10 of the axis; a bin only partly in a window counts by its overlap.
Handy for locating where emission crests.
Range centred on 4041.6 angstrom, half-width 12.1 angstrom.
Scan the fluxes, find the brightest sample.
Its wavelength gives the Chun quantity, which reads 4033.65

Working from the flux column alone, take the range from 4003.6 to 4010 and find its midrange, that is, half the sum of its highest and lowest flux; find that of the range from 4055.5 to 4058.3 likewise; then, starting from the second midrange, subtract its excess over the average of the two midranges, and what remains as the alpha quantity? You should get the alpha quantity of 25.2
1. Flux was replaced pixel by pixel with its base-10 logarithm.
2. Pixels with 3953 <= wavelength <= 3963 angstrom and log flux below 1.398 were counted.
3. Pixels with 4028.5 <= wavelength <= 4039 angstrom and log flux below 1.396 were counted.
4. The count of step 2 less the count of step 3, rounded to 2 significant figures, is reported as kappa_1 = 10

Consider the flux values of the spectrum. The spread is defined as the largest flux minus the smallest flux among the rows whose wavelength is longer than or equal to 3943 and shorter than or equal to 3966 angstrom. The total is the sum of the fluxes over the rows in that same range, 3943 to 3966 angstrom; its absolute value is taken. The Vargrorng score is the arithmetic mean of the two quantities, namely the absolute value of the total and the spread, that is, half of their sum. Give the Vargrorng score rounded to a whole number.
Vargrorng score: 268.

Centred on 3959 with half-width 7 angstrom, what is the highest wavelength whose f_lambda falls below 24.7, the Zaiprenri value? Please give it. 3965.50 angstrom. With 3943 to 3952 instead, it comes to 3951.83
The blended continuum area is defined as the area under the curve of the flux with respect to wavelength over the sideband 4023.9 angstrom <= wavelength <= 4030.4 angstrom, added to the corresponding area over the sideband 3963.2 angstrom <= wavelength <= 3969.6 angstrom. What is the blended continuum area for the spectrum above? 267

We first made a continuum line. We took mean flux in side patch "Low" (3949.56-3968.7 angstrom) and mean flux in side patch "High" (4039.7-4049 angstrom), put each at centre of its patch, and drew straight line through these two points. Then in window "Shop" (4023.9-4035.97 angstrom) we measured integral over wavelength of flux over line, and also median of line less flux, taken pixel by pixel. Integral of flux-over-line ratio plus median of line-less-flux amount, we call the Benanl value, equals 11.4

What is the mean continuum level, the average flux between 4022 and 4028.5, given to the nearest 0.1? 24.3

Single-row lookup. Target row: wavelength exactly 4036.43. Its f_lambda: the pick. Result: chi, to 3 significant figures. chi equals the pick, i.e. 25.0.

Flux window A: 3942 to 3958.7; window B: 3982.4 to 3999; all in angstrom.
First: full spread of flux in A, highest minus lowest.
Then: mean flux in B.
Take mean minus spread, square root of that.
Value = 4.60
